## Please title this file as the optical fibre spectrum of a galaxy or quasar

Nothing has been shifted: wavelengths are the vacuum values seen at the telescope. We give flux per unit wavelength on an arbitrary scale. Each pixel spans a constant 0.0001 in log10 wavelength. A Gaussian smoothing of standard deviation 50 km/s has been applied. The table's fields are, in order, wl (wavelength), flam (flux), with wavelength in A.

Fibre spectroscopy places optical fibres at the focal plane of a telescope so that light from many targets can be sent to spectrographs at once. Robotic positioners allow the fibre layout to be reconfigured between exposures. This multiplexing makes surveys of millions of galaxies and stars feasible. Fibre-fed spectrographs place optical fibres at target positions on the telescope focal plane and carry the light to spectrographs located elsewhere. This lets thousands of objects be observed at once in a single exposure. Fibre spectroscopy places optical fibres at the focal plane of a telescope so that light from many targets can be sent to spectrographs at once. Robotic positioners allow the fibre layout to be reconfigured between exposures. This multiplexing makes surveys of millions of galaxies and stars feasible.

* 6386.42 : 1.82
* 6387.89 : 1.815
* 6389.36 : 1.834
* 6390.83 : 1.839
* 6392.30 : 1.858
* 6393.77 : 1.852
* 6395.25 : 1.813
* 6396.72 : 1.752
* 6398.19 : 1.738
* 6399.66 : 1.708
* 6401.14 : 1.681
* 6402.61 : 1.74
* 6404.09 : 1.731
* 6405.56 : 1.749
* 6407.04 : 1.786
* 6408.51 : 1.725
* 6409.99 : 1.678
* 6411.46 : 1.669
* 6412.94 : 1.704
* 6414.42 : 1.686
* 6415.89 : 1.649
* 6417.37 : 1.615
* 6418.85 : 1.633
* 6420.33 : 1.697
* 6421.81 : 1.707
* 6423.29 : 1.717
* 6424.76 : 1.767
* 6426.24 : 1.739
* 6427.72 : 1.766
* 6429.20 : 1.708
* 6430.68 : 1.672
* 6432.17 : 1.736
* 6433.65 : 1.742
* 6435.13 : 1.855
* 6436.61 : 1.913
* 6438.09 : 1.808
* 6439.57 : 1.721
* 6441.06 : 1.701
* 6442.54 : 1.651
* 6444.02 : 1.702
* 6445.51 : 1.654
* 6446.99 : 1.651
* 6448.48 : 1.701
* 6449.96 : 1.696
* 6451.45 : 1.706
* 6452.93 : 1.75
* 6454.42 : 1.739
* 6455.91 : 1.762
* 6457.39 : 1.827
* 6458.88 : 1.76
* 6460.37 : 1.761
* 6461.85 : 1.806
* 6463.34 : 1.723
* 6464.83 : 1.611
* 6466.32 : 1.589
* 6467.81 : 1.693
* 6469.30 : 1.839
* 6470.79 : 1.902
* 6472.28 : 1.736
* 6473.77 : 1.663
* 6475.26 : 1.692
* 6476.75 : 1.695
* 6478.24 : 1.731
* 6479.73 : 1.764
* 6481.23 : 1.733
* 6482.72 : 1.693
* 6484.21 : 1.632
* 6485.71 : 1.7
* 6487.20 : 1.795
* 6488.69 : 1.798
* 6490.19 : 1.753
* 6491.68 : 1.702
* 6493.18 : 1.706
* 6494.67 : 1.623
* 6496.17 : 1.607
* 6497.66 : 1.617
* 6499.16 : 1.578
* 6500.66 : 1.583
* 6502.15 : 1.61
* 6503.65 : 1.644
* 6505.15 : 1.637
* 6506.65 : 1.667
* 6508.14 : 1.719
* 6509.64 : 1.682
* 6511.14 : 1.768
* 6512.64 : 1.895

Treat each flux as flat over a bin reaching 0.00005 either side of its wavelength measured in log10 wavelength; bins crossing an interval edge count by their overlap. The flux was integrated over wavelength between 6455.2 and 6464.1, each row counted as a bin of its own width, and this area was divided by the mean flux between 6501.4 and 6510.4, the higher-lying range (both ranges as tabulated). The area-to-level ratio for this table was 9.5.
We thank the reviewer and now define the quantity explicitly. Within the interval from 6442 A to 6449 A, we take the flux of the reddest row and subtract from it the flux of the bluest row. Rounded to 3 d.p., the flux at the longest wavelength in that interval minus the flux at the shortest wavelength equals 0.050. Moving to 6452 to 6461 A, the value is 0.011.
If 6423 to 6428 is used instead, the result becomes 0.049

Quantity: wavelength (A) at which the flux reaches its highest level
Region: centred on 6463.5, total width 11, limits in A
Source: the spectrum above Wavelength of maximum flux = 6461.85 A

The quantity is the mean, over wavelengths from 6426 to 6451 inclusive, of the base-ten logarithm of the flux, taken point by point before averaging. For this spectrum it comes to 0.238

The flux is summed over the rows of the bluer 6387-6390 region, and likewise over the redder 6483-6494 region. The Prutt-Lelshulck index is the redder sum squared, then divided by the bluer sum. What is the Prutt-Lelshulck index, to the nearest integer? 40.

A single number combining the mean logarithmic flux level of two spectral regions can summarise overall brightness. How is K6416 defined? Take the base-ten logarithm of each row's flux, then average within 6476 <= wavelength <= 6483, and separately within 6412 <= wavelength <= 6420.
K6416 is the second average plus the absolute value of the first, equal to 0.46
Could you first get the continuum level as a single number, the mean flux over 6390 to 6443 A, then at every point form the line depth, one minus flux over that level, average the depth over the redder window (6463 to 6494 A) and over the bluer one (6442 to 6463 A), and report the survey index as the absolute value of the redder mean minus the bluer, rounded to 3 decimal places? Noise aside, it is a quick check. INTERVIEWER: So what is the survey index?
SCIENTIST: 0.003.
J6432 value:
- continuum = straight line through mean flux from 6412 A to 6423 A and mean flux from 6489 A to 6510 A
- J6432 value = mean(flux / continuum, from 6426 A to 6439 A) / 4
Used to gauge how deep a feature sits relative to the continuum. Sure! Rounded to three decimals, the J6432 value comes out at 0.266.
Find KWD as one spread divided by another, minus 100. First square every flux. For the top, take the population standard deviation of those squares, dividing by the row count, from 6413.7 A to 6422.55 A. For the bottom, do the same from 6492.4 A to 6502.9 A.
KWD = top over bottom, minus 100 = -99.1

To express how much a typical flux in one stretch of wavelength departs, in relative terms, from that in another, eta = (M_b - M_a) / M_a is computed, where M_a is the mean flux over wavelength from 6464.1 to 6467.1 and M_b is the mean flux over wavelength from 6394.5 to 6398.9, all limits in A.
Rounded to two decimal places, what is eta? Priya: 0.10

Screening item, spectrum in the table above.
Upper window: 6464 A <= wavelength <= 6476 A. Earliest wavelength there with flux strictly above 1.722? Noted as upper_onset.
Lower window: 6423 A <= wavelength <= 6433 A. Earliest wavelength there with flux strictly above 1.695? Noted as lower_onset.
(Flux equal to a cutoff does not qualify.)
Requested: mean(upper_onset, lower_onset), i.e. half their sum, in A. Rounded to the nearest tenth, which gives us 6446.3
